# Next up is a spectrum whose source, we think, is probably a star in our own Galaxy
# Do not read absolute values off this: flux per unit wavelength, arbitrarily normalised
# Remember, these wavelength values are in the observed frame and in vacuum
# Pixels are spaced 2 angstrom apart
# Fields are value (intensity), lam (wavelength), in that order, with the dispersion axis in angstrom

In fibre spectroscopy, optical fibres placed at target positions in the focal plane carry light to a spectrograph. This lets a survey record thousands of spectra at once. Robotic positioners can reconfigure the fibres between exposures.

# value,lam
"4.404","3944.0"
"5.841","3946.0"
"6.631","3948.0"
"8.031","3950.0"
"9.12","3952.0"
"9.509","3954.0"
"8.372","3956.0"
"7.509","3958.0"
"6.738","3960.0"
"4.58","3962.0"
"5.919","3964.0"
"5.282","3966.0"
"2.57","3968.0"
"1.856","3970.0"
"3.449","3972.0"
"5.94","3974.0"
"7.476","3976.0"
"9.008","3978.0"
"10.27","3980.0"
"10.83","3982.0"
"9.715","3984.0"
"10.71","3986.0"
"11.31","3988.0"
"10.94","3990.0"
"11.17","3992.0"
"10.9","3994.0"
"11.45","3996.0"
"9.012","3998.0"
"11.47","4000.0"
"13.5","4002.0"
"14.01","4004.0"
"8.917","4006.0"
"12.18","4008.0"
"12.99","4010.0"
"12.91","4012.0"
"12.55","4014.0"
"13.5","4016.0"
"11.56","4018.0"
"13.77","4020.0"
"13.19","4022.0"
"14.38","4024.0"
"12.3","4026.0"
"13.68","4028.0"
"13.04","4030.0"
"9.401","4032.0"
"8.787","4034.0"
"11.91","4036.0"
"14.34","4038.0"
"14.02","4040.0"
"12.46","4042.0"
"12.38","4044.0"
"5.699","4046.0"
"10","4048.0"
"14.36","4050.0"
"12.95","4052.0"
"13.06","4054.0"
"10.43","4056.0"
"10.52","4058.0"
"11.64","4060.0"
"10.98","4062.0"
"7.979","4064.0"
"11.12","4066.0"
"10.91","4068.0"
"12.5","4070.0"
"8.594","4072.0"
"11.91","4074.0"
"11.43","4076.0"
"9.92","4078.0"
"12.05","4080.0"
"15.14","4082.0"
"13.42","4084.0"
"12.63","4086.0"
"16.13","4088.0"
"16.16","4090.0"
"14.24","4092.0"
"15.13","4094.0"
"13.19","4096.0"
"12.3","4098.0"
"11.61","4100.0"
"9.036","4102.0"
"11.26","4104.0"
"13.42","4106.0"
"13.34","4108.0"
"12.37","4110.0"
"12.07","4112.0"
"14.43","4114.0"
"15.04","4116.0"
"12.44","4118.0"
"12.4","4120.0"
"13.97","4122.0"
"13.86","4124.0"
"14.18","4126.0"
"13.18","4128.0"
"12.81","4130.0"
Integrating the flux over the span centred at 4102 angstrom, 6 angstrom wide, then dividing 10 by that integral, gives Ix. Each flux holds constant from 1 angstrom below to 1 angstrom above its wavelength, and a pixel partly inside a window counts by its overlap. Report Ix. 0.157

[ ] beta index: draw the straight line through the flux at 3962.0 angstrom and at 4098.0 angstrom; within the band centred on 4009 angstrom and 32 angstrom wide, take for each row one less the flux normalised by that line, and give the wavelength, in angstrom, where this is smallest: 4004.0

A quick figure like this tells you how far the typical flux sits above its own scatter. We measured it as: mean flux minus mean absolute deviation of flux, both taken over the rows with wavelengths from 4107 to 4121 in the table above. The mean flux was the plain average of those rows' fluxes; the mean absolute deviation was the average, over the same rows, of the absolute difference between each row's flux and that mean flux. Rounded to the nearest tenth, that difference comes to 12.2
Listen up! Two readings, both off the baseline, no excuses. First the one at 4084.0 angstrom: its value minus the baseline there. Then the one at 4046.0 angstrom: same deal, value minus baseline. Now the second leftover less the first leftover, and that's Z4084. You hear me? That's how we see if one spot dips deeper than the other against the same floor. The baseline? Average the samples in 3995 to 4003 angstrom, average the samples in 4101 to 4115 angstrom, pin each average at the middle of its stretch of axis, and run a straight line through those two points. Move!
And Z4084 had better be -7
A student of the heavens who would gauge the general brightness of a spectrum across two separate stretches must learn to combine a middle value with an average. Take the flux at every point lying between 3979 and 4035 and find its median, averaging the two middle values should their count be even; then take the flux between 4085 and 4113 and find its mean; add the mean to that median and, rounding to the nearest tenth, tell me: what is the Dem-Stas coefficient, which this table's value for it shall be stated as 24.6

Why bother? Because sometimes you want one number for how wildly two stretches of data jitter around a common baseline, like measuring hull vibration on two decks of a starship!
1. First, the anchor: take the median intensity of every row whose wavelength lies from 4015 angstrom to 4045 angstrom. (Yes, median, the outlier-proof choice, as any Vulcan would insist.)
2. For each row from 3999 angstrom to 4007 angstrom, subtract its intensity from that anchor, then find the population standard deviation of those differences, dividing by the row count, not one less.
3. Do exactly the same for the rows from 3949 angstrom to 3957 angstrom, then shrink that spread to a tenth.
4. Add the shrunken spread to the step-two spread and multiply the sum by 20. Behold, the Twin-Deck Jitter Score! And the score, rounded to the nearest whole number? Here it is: 41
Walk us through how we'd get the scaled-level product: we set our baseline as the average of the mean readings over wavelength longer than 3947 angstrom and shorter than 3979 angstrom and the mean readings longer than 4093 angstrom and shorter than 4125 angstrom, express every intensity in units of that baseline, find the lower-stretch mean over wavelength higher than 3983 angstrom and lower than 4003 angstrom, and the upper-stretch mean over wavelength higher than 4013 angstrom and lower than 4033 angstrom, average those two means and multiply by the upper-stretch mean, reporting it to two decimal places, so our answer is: 1.63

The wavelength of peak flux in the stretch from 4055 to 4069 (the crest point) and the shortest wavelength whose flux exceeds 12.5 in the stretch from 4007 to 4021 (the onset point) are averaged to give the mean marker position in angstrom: 4035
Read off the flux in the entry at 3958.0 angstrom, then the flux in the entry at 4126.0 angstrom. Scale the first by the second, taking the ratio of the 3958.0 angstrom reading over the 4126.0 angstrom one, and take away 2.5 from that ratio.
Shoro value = -2.0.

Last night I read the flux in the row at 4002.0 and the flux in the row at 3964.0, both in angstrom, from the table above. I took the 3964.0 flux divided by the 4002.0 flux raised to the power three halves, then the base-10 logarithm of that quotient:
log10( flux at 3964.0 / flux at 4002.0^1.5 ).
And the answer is -0.92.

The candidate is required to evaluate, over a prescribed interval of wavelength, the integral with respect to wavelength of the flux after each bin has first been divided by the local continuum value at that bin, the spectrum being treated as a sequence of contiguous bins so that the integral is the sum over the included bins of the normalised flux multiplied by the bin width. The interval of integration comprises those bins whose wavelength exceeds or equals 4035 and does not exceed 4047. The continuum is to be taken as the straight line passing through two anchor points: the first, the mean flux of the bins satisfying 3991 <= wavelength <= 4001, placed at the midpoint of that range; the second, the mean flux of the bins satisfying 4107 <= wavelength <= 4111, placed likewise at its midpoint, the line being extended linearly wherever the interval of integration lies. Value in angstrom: 12.2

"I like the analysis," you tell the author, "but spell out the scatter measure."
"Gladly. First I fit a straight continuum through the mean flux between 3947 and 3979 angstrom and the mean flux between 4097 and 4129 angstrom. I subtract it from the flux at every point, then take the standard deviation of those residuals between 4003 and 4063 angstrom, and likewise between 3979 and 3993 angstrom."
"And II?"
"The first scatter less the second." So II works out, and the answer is 1.8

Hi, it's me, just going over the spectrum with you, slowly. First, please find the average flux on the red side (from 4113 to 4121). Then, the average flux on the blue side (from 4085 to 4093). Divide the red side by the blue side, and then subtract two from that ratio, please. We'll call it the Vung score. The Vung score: -1.08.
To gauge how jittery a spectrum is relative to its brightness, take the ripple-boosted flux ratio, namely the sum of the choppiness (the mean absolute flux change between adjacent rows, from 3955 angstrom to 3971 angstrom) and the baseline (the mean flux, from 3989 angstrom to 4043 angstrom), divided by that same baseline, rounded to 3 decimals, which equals 1.108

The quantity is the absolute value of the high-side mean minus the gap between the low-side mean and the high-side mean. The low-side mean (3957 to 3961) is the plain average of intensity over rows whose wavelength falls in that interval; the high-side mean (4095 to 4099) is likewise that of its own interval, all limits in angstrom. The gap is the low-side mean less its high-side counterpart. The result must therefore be 18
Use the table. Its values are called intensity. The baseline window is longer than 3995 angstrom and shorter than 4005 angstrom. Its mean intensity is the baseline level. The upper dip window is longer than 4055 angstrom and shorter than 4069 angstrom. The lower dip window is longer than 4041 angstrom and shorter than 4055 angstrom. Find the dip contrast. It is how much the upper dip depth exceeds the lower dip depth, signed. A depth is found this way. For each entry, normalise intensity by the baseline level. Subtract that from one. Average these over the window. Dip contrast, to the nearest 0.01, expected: 0.09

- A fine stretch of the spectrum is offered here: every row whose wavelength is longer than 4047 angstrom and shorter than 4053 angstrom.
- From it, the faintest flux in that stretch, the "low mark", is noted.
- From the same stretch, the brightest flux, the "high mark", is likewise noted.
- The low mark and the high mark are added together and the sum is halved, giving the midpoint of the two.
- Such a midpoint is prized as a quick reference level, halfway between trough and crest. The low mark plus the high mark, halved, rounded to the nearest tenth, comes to 12.2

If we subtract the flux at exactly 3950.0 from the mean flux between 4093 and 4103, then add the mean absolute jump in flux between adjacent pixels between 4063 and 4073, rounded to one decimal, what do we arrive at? 6.4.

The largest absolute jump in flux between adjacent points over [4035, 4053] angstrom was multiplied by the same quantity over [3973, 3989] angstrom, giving 10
